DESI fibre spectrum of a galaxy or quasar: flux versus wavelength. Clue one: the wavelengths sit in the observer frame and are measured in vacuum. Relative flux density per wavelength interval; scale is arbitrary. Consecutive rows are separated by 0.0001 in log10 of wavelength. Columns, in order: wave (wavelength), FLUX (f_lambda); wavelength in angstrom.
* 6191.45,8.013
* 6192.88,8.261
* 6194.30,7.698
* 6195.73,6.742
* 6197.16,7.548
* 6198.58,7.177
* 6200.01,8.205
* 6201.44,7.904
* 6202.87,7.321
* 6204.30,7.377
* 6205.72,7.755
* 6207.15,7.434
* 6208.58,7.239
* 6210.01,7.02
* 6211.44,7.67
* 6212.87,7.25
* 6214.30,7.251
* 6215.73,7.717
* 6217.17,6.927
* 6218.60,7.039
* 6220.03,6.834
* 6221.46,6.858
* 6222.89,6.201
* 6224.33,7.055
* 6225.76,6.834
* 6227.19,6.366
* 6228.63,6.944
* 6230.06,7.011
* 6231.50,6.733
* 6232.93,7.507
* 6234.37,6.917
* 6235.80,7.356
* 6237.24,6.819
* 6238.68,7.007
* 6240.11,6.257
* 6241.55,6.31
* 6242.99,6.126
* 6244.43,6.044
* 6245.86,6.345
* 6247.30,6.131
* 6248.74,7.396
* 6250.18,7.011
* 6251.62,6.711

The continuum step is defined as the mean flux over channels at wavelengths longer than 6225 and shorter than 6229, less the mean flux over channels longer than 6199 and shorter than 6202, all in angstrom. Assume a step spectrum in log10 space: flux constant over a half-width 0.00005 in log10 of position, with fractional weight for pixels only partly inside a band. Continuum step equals -1.3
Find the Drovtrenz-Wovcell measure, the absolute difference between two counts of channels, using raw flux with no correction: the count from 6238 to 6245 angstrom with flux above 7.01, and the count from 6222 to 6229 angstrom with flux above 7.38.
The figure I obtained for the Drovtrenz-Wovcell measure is 0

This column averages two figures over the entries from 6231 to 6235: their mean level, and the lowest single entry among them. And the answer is 6.9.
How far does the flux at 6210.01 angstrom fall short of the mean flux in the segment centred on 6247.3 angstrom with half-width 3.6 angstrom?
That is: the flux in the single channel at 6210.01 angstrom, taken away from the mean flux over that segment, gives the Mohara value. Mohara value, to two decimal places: -0.43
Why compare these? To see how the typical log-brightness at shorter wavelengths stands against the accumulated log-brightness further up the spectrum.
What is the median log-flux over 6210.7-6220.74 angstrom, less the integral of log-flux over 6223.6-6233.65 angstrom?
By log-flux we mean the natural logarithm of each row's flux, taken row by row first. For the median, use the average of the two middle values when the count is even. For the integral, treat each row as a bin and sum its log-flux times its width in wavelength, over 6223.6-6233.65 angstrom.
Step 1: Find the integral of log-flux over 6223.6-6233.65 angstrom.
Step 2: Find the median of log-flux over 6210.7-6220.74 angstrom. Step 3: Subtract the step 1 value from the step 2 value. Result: -17.4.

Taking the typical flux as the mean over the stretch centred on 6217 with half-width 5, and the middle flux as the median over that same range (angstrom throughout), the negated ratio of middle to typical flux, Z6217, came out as -0.99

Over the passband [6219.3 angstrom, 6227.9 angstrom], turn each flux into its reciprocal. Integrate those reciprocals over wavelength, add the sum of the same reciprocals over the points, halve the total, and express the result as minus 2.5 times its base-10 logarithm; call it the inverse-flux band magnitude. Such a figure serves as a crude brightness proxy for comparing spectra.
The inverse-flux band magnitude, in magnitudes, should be -0.10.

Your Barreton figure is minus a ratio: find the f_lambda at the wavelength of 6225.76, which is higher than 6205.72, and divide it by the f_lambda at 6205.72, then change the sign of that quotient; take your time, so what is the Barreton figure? -0.88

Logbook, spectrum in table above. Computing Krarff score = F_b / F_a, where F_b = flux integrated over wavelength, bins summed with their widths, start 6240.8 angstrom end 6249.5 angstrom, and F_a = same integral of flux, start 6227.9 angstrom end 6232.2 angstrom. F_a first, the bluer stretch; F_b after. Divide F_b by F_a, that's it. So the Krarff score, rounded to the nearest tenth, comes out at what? 1.9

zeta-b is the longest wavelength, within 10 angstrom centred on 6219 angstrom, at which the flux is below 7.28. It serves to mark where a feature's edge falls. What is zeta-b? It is 6222.89 angstrom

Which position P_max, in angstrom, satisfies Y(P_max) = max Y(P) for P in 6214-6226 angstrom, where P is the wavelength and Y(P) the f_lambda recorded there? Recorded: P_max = 6215.73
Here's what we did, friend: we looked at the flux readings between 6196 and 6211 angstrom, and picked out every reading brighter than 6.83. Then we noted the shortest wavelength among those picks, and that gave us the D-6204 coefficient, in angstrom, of 6197.16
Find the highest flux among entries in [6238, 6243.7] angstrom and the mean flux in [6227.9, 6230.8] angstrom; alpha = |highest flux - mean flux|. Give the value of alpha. 0.0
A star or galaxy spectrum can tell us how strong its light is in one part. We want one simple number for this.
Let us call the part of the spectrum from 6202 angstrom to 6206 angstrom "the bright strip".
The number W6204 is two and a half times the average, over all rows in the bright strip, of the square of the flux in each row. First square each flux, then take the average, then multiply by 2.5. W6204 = 140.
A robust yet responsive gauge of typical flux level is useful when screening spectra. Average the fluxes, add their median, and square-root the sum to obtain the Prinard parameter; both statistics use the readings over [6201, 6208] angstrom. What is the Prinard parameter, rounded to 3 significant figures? 3.87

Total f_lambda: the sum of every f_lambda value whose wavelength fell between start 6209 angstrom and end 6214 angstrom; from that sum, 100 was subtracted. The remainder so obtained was -78.1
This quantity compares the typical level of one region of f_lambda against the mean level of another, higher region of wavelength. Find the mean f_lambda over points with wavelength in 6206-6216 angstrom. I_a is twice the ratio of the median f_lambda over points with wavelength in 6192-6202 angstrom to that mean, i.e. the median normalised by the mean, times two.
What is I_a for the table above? 2.09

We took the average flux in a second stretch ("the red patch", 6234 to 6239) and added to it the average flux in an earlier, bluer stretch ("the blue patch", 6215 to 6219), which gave 14.3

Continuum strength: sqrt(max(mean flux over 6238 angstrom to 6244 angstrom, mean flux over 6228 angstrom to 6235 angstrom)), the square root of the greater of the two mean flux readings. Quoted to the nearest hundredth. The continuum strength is 2.65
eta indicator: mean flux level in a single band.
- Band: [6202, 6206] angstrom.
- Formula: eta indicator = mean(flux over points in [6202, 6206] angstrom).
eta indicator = 7.5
